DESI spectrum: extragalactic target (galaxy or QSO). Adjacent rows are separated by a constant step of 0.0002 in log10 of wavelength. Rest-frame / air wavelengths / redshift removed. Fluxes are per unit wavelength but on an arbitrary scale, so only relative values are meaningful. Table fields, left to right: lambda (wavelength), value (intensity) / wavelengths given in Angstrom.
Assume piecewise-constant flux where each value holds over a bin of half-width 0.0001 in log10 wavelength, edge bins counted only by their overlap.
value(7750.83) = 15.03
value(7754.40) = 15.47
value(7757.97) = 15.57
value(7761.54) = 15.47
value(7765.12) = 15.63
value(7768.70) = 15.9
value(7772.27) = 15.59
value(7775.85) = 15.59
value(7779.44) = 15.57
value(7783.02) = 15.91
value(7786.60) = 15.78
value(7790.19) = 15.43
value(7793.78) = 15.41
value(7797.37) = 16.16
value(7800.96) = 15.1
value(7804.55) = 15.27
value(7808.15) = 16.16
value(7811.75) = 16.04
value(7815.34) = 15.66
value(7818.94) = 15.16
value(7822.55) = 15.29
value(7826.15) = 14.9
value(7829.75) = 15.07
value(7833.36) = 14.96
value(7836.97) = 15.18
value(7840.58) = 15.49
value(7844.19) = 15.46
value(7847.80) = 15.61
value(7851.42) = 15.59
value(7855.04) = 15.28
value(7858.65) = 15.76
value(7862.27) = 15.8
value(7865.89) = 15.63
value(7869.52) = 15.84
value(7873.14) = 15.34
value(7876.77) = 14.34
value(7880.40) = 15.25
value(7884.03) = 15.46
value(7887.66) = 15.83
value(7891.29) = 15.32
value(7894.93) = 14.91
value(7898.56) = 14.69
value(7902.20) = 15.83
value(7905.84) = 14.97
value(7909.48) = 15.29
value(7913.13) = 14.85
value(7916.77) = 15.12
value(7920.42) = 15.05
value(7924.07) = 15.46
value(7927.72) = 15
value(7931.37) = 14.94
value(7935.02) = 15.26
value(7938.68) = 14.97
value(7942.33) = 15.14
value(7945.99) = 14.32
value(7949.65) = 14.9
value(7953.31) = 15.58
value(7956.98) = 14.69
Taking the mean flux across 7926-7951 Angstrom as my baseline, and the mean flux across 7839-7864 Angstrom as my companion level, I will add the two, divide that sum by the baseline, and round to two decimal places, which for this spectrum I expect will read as 2.04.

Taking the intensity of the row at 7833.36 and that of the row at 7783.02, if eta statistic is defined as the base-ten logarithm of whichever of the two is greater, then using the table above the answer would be 1.20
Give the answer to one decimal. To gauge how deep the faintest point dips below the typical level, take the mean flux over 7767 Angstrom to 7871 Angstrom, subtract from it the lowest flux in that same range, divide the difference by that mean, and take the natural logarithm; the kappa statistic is -3.2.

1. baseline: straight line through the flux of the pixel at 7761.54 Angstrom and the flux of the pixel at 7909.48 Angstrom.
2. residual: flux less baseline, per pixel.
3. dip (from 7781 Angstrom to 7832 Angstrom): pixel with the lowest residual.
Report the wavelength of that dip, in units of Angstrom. 7826.15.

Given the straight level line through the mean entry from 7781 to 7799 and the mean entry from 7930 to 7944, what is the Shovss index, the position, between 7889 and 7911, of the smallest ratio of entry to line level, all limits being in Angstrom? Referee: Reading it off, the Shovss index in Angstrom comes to 7898.56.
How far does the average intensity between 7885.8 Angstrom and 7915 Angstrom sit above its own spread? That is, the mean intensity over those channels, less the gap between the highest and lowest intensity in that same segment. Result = 14.1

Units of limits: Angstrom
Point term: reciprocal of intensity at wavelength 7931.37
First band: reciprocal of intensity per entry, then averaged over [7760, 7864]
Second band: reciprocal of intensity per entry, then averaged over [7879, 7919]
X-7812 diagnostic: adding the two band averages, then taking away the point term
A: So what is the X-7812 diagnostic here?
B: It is 0.0632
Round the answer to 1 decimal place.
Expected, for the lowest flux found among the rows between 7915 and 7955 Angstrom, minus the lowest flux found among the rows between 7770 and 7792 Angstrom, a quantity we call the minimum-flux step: -1.1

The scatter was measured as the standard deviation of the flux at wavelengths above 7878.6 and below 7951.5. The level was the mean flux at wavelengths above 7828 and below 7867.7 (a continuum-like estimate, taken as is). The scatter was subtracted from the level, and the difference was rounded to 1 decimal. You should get 15.1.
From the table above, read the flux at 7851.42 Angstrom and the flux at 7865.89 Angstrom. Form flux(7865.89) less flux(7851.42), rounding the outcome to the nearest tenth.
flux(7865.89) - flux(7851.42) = 0.0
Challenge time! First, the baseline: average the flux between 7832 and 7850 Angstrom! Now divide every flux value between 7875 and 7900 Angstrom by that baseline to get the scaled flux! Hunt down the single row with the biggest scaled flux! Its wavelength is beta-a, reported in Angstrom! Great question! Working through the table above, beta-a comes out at 7887.66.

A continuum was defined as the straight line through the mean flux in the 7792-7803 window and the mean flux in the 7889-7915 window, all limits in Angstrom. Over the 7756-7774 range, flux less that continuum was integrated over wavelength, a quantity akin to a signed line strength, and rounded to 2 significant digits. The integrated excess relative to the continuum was -1.0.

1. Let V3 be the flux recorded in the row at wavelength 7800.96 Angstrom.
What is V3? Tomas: 15.1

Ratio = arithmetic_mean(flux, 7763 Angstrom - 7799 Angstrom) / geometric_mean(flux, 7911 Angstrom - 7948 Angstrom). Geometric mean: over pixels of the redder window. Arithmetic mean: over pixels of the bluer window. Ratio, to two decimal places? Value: 1.05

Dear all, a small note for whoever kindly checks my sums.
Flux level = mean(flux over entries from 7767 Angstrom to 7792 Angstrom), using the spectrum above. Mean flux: 15.7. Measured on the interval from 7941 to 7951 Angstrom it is 14.8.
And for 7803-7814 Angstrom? 15.8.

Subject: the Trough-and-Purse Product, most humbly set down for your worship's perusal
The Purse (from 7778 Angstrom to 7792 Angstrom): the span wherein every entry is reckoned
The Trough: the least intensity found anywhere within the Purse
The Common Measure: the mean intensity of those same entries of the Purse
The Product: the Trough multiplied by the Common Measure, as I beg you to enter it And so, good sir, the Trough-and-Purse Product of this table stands 242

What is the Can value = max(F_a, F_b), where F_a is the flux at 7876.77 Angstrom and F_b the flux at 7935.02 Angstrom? 15.3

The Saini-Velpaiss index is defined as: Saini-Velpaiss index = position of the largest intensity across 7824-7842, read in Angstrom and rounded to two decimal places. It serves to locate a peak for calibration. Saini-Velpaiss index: 7840.58 Angstrom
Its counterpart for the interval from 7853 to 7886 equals 7869.52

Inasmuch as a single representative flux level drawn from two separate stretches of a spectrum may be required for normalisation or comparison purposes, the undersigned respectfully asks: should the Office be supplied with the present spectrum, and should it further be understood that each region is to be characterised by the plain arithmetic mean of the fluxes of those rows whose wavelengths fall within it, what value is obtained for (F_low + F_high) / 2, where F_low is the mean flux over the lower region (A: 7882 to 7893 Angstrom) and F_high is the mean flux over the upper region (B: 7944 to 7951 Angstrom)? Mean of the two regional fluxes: 15.1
